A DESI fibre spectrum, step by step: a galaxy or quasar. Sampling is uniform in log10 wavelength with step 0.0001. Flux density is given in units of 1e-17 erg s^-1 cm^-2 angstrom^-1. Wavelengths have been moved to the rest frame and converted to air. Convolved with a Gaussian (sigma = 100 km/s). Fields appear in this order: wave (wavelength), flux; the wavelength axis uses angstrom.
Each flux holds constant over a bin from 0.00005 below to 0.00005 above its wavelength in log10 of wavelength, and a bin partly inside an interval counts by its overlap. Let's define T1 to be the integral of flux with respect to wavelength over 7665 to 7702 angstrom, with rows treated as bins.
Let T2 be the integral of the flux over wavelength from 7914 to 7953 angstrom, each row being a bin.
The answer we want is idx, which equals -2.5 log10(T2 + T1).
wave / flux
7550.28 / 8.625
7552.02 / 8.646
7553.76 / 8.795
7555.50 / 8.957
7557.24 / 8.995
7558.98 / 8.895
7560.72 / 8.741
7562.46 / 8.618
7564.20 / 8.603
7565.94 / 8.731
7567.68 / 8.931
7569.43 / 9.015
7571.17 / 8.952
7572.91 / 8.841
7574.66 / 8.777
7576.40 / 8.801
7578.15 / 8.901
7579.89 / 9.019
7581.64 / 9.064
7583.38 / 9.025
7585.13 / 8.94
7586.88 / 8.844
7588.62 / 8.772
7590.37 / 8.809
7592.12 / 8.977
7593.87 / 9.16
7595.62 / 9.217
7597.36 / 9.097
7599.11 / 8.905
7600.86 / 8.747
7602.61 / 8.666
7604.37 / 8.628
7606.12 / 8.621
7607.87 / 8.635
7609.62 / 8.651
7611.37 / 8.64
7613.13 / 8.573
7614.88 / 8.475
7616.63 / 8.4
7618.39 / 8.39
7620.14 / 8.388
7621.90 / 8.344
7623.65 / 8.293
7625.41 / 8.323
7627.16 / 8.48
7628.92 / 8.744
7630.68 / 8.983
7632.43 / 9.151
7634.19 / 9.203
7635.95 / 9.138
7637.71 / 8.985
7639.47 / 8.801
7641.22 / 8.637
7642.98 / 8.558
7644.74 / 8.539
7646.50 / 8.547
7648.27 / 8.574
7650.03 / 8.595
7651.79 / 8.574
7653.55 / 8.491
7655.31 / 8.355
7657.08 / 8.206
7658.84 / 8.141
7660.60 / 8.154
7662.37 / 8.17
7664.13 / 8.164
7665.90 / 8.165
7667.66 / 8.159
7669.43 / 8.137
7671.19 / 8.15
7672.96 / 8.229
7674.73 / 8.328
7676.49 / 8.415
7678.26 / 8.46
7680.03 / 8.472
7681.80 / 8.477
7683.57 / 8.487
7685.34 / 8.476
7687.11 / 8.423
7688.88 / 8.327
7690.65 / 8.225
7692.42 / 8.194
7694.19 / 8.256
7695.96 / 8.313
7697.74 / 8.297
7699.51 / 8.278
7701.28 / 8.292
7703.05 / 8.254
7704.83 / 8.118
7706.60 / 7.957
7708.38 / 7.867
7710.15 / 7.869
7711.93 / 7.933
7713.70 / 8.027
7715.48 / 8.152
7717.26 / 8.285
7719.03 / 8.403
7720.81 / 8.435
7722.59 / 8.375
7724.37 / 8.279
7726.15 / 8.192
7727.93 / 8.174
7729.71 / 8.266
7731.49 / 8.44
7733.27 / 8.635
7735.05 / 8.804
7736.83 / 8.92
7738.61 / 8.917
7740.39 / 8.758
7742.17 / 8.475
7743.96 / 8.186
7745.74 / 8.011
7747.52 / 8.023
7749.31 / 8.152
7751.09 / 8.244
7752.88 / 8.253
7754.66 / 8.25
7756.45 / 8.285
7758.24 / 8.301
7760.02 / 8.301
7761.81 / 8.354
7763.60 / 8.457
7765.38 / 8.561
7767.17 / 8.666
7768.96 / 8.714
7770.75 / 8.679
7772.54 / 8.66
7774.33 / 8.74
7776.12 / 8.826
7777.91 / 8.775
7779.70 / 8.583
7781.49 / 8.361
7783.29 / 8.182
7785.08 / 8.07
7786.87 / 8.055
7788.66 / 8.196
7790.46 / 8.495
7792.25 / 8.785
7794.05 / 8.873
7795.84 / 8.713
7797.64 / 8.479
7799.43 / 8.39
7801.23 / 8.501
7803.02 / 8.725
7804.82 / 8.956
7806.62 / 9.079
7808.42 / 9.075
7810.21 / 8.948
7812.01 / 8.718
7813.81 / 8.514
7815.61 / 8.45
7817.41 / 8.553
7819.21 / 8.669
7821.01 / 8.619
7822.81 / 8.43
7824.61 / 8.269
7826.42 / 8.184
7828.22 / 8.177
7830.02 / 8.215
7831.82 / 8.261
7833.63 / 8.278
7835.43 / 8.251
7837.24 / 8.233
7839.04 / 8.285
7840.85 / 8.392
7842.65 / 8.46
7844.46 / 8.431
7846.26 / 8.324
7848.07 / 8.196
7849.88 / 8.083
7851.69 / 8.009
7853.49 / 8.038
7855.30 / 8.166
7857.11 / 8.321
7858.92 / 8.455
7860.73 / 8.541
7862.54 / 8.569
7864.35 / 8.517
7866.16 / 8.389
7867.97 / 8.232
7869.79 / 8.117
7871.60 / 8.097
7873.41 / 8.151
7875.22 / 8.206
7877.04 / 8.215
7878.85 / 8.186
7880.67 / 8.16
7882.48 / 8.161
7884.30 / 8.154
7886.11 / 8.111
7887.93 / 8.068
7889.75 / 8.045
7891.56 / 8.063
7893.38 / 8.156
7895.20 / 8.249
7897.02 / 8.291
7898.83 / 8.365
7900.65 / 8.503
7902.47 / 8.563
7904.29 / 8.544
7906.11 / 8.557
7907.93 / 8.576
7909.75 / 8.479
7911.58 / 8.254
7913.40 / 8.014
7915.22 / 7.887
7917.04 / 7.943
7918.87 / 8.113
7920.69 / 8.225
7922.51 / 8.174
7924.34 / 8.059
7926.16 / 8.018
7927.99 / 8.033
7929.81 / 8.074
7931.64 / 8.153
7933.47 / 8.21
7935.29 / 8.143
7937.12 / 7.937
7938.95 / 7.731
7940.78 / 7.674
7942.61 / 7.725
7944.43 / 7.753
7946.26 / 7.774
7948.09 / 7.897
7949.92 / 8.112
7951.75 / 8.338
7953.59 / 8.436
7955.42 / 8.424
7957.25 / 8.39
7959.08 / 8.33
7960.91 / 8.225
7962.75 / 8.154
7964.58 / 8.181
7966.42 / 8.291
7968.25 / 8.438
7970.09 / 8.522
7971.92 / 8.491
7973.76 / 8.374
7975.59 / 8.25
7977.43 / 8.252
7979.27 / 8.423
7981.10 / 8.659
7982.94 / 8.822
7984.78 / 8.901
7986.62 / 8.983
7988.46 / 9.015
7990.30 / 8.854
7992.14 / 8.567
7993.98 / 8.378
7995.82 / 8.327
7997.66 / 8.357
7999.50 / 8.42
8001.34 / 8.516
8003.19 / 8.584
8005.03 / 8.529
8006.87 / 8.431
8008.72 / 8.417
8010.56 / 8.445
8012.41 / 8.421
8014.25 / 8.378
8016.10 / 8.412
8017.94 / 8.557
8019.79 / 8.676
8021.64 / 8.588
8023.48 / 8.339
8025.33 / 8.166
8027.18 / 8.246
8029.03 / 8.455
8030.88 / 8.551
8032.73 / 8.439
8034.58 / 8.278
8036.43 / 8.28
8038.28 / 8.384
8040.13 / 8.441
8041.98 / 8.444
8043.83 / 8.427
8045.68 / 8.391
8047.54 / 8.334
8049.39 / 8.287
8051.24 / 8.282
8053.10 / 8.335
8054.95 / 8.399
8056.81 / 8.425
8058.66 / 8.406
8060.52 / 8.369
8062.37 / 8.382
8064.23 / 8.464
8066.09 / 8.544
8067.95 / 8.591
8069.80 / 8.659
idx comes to -6.98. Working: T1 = 308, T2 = 312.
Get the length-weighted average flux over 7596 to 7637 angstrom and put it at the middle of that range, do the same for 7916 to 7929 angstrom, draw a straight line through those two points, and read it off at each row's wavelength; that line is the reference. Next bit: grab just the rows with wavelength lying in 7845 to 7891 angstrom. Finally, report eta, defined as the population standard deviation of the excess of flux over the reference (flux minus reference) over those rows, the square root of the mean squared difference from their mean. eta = 0.15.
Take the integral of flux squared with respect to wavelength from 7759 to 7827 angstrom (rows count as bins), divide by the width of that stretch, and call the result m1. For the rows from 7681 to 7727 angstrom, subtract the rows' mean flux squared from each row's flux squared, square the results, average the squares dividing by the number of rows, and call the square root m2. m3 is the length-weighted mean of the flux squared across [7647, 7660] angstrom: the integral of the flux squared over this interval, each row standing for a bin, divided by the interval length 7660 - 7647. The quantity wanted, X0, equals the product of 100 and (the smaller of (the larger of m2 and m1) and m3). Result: 7087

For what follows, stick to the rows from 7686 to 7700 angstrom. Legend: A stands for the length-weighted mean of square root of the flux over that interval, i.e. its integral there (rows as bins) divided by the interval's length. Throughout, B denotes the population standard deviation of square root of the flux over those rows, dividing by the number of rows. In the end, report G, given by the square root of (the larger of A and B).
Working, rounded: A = 2.88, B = 0.011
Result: 1.70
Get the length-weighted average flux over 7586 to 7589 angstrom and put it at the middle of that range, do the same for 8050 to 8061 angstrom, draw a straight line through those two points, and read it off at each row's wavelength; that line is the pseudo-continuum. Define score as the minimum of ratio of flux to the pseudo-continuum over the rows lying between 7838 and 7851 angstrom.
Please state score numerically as 0.94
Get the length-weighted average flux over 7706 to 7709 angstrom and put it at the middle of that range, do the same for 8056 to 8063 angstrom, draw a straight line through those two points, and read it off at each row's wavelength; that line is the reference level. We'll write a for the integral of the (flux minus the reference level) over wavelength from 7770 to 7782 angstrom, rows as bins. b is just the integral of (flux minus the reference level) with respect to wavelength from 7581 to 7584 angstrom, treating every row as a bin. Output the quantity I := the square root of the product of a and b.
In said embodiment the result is 5.7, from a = 8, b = 4.0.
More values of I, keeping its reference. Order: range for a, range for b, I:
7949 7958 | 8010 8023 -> 1.2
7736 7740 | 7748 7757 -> 3.0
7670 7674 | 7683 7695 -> 2.8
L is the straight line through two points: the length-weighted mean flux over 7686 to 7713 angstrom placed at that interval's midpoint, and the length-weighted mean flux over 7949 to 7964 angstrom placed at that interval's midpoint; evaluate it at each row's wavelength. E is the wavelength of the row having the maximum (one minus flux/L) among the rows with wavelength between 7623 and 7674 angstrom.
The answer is 7669.43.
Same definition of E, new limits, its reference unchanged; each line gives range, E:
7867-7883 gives 7871.60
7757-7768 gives 7760.02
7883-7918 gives 7915.22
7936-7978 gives 7940.78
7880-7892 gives 7889.75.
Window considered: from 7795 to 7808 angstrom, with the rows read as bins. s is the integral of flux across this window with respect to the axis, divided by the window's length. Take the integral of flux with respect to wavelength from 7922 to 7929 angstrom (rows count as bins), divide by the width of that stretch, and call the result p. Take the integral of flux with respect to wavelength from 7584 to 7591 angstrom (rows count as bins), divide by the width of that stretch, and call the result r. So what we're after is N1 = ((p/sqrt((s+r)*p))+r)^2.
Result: 90.7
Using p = 8.1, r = 8.8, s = 8.7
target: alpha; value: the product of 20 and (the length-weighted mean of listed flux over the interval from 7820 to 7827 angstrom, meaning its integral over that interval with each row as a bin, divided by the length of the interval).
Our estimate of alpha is 168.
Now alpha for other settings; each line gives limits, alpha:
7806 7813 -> 179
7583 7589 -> 178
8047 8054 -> 166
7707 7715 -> 159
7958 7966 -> 165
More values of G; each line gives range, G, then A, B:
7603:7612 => 1.71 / 2.94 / 0.002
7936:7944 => 1.67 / 2.79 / 0.018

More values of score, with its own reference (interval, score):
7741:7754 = 0.92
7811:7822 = 0.98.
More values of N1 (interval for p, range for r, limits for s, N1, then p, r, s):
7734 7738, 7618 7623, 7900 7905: 82.8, 8.9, 8.4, 8.5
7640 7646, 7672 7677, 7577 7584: 81.4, 8.6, 8.3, 9.0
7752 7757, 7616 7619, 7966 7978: 82.5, 8.3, 8.4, 8.4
